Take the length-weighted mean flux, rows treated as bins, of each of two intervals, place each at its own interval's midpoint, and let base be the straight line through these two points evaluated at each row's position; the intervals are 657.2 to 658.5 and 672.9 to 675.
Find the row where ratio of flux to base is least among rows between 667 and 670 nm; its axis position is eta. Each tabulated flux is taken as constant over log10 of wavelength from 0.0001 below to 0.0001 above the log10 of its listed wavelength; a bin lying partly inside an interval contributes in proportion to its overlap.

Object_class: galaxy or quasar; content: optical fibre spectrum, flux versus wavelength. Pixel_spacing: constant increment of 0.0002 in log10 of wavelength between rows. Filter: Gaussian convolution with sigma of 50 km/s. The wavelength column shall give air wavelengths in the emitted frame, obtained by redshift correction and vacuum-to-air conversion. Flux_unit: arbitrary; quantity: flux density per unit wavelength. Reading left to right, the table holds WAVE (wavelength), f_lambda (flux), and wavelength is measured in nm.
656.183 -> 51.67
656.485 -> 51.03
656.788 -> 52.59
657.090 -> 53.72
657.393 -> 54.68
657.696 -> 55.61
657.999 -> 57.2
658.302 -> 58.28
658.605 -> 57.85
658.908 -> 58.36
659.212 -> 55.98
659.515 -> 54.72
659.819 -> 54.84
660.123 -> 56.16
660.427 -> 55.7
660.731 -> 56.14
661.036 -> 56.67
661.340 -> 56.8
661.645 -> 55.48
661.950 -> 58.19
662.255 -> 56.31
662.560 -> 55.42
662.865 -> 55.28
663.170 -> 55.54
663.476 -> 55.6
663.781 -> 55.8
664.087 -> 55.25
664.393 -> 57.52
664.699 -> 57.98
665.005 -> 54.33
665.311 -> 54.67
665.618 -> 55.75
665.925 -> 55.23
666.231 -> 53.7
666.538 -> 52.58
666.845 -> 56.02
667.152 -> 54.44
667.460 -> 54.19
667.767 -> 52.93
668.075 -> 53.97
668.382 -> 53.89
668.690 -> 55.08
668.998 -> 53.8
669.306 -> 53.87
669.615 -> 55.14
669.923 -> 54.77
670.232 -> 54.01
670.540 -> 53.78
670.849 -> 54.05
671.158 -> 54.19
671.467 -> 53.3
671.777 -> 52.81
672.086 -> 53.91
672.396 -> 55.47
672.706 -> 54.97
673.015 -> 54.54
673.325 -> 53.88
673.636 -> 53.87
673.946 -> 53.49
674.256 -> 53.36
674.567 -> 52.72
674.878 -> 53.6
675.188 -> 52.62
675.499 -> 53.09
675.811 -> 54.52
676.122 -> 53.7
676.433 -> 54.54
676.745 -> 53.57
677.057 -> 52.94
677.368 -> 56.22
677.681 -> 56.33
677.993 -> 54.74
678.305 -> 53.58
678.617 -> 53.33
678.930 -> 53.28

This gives 667.767 nm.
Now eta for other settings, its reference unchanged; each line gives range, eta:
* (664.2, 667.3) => 666.538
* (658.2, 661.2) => 659.515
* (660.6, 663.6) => 661.645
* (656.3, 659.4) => 656.485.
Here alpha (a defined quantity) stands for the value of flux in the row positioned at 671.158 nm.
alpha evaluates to 54.19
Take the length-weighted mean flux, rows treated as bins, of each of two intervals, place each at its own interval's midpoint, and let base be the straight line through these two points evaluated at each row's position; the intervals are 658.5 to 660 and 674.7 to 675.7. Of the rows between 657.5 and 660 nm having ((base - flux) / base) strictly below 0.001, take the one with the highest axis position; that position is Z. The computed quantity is 658.908 nm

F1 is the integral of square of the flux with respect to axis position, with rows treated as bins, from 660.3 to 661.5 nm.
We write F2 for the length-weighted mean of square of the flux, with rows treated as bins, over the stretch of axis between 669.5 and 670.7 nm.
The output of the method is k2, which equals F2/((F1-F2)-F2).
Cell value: -1.40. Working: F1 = 3808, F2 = 2961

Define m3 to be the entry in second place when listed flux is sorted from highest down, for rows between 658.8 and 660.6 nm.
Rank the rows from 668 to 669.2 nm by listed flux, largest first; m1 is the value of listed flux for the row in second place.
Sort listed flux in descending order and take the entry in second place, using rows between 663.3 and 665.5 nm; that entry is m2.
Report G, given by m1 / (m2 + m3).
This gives 0.475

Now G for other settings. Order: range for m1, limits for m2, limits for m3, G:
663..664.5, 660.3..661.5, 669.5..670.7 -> 0.501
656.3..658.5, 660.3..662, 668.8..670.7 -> 0.513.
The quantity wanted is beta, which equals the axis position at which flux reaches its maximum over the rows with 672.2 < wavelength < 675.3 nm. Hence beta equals 672.396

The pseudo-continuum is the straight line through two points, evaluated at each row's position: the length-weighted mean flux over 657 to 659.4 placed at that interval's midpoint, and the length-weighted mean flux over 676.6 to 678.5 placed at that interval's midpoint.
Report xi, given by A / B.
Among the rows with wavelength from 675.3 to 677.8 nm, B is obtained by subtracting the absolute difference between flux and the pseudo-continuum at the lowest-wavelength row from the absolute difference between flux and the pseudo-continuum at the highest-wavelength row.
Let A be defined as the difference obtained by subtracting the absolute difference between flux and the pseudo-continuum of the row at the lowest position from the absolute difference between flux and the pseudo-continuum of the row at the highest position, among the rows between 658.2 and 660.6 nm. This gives -11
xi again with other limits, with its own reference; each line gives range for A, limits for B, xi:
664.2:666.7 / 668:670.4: -6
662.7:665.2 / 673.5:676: -1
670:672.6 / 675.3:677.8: -8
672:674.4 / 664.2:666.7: 0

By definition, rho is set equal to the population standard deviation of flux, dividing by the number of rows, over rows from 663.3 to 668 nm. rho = 1.4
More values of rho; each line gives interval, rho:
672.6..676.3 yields 0.7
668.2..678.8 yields 0.9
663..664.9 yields 1.1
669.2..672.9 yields 0.7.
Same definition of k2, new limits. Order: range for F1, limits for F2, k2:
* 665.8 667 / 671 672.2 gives -1.31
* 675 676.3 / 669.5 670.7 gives -1.35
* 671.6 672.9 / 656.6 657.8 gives -1.46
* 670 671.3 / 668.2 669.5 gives -1.42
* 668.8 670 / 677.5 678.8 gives -1.24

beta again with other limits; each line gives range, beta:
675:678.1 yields 677.681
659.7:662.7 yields 661.950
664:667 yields 664.699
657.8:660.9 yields 658.908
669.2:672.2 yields 669.615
